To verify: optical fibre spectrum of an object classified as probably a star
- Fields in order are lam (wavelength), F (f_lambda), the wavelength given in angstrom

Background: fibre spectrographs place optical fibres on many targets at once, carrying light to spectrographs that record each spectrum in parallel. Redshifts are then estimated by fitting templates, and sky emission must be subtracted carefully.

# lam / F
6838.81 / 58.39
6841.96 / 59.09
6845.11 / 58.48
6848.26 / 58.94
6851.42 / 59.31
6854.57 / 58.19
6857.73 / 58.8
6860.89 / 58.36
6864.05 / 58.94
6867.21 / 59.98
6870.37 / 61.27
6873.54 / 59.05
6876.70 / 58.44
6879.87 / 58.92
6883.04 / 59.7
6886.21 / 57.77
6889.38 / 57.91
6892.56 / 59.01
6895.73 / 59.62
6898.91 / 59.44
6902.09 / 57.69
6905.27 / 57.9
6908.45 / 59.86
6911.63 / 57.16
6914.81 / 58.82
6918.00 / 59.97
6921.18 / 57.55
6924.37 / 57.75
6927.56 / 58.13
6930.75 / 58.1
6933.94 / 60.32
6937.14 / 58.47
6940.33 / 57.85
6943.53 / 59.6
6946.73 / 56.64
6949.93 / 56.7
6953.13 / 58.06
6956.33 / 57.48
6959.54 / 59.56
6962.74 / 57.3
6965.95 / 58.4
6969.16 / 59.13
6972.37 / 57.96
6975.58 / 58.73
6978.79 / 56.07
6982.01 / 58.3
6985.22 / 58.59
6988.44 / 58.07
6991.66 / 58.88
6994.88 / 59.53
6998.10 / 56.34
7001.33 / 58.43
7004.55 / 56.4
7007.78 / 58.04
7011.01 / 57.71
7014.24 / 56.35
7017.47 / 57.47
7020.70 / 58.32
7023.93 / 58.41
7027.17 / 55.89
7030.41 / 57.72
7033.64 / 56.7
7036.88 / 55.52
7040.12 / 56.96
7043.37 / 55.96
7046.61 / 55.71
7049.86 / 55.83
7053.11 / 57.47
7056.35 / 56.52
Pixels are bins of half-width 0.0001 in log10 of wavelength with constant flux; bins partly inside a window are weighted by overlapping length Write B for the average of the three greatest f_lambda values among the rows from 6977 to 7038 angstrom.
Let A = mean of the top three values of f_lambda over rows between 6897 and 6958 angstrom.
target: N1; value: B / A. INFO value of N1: 0.98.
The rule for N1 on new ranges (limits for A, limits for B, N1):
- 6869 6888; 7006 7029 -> 0.97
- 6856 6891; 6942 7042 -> 0.99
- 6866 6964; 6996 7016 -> 0.96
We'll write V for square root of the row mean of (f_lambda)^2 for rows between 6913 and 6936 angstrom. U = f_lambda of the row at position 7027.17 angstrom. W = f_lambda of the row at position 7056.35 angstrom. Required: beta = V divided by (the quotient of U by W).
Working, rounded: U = 55.89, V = 58.67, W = 56.52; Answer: 59.3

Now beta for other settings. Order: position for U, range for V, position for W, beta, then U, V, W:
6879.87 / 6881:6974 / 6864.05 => 58.4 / 58.92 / 58.42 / 58.94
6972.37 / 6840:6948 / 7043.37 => 56.7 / 57.96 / 58.74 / 55.96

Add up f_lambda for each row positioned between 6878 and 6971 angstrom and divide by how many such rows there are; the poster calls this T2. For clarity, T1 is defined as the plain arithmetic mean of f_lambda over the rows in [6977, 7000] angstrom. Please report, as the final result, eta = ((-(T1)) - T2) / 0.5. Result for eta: -233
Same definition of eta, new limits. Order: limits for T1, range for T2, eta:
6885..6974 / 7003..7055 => -231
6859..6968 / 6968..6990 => -233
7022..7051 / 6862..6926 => -231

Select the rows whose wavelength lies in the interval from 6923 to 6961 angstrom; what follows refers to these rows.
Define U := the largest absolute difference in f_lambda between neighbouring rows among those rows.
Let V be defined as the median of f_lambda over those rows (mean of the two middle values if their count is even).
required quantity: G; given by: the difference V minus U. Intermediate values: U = 3.0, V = 58.1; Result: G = 55.1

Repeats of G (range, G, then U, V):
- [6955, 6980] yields 55.5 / 2.7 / 58.2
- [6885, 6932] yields 55.4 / 2.7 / 58.1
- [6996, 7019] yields 55.4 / 2.1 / 57.5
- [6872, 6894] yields 57.0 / 1.9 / 58.9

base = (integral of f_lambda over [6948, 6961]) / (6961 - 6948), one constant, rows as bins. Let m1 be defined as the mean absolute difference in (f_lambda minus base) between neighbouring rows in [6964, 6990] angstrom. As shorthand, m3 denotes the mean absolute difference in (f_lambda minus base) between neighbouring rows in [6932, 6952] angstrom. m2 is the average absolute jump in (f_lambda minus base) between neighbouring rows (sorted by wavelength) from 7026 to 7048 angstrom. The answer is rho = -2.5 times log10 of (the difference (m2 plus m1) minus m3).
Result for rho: 0.15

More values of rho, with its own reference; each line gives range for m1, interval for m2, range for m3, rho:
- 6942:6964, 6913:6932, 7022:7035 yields 0.56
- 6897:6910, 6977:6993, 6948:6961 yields 0.08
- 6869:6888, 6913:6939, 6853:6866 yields -0.66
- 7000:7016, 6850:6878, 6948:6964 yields 0.30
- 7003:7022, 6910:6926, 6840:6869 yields -0.62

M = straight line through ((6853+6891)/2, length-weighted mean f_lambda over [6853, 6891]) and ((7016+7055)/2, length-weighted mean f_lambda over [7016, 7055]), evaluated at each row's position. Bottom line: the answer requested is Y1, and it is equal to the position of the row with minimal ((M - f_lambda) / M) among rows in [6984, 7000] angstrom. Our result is 6994.88 angstrom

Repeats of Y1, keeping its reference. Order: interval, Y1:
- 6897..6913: 6908.45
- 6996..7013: 7001.33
